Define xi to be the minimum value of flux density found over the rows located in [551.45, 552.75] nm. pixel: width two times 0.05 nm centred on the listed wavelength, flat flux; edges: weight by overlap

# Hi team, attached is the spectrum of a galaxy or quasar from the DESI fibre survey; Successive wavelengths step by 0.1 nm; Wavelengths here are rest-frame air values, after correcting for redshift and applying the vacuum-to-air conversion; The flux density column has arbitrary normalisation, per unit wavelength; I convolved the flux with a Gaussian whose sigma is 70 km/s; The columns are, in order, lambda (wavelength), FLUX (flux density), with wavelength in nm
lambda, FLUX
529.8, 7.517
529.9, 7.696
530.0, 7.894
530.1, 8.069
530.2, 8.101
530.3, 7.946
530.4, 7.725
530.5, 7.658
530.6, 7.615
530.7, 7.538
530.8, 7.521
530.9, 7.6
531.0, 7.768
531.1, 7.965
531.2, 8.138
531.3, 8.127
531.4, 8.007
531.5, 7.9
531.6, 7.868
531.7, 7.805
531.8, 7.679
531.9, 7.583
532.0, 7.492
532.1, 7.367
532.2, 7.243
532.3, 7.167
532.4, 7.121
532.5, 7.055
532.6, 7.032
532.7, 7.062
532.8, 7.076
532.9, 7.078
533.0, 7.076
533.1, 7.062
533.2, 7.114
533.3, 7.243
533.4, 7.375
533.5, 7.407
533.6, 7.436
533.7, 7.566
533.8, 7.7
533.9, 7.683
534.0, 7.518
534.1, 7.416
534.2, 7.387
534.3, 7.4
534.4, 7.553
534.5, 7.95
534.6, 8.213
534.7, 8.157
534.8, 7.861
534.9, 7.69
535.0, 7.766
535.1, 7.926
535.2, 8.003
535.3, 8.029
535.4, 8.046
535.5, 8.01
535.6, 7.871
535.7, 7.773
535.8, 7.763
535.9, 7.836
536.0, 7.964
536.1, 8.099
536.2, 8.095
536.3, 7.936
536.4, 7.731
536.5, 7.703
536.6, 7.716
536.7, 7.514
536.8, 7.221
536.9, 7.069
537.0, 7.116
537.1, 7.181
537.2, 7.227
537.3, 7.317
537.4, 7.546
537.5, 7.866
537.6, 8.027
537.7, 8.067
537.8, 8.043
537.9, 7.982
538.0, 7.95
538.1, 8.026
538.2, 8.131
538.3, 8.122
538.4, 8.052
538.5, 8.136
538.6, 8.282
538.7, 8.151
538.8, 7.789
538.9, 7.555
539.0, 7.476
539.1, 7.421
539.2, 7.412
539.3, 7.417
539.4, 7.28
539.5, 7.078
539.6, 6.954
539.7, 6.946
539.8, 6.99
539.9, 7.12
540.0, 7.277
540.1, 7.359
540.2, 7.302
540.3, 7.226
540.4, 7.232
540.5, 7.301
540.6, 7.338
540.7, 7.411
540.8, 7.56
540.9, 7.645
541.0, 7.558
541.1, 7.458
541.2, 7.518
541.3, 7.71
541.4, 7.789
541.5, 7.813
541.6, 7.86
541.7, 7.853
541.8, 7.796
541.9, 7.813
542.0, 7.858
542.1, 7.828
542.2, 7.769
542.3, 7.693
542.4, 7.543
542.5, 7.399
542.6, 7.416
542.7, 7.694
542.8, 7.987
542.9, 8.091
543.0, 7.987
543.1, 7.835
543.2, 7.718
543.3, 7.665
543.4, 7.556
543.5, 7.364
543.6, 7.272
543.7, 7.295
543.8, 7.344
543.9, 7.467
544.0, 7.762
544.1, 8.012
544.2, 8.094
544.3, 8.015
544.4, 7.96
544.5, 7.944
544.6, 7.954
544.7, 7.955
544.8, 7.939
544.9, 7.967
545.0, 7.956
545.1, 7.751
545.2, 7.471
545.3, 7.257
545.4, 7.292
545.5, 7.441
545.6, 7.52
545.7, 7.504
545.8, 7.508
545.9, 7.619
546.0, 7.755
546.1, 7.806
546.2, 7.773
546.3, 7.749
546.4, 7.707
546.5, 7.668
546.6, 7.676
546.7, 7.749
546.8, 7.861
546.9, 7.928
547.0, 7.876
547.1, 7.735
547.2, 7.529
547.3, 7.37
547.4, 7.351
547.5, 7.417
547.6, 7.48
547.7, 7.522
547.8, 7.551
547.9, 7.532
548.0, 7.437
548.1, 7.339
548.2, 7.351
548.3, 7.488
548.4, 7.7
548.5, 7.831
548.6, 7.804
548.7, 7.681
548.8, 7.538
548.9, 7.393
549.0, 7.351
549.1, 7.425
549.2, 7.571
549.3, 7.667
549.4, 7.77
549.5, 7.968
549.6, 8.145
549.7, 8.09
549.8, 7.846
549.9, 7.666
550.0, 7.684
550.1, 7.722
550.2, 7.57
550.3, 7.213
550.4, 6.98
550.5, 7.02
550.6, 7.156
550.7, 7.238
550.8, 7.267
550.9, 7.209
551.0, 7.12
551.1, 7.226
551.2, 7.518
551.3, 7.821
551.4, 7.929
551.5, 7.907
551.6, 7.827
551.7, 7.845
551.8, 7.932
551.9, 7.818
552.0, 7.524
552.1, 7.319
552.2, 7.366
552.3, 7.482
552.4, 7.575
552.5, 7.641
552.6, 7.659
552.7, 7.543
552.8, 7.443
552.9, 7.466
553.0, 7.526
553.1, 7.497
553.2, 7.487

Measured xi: 7.319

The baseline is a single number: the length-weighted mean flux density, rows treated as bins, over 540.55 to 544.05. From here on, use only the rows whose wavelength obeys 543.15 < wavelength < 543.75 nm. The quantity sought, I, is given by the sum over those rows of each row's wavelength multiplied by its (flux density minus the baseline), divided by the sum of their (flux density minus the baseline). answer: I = 543.62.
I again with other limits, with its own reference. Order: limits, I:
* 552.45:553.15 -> 552.90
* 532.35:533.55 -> 532.89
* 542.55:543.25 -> 543.00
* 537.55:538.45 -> 538.01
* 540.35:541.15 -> 540.63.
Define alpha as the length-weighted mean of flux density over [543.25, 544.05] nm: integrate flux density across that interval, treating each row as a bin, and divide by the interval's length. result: 7.5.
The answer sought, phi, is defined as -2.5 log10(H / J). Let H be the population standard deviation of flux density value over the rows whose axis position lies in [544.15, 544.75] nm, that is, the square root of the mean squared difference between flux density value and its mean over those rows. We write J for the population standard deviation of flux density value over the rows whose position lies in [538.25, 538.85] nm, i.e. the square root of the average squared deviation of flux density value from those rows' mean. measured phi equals 1.13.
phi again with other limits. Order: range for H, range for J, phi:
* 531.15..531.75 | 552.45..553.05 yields -0.49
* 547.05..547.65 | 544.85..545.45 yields 0.89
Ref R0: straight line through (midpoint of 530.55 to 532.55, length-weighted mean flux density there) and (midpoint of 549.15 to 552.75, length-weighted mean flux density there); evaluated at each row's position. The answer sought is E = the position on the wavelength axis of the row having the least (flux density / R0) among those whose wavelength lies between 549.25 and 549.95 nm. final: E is 549.3 nm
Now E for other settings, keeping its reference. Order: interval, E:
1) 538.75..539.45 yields 539.4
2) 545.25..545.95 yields 545.3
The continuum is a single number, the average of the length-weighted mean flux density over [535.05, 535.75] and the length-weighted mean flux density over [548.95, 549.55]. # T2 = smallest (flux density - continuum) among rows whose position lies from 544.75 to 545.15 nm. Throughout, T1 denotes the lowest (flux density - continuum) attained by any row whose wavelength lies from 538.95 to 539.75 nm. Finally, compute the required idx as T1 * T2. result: 0.03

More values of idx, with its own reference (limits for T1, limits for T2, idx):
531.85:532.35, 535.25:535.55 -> -0.14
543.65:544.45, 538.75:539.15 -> 0.18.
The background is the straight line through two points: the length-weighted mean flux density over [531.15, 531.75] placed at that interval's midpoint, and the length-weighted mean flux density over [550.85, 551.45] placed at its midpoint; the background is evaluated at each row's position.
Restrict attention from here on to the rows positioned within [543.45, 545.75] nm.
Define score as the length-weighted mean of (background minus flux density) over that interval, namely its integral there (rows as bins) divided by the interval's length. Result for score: -0.04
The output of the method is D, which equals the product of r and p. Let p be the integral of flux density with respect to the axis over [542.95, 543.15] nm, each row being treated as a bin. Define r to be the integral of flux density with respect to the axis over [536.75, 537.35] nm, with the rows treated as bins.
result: 6.8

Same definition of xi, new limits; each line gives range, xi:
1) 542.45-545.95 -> 7.257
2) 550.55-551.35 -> 7.12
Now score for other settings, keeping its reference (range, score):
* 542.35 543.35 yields -0.05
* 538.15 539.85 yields 0.18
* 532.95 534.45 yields 0.52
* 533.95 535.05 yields 0.18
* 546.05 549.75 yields -0.09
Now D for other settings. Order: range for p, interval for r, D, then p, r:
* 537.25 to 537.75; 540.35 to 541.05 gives 20.2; 4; 5.2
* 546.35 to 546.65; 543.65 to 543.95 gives 5.1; 2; 2.2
